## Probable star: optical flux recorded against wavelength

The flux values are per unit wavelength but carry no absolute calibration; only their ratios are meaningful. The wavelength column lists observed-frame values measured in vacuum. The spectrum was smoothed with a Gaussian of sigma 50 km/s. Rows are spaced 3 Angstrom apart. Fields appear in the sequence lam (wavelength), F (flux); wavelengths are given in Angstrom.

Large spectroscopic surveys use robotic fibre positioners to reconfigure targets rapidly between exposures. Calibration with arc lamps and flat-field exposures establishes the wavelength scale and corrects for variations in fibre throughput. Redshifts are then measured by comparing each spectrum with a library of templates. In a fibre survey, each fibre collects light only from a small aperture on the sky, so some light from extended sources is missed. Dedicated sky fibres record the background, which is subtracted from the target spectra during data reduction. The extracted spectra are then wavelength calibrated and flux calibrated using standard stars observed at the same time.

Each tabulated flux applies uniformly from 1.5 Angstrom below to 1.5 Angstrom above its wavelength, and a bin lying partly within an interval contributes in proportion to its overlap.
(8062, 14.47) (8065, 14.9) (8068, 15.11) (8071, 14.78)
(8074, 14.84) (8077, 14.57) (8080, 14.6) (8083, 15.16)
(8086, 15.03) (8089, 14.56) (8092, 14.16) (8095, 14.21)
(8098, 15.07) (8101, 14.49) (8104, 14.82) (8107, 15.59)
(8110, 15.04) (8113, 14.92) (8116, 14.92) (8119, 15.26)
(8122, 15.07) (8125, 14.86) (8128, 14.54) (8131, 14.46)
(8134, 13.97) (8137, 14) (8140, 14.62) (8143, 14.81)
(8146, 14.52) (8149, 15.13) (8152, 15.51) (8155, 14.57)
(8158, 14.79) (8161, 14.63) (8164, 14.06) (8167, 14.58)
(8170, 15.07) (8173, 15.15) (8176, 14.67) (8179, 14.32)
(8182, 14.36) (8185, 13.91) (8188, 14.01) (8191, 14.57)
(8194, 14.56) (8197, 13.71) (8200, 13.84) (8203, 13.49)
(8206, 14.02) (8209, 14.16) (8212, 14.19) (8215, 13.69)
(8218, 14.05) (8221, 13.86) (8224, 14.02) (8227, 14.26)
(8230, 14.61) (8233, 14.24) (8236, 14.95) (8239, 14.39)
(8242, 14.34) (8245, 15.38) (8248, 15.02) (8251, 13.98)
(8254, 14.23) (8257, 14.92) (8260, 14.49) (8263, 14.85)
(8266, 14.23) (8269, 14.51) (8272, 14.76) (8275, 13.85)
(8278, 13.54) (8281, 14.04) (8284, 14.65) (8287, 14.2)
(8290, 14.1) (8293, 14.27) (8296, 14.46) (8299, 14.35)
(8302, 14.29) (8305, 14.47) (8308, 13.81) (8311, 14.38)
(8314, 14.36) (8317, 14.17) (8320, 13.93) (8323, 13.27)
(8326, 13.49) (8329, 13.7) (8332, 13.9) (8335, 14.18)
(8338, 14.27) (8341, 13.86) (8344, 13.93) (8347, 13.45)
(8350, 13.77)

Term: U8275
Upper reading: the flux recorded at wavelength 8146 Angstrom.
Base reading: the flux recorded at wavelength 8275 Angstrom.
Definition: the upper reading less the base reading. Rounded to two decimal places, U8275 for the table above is 0.67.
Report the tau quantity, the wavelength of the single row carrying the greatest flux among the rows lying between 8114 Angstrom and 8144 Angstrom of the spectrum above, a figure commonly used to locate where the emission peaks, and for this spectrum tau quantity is 8119 Angstrom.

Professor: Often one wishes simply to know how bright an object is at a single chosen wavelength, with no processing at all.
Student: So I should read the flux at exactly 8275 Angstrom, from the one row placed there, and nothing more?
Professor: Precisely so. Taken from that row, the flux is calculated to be 13.85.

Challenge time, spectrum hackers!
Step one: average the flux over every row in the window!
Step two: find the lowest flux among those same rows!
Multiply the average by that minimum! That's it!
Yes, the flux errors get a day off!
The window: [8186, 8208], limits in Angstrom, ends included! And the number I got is 189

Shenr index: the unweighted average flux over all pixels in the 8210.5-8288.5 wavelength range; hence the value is 14.4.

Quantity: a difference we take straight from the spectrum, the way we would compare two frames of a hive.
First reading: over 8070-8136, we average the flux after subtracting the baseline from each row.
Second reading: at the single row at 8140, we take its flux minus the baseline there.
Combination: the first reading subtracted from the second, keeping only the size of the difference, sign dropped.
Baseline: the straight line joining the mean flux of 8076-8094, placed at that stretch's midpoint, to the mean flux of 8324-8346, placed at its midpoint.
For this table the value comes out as 0.03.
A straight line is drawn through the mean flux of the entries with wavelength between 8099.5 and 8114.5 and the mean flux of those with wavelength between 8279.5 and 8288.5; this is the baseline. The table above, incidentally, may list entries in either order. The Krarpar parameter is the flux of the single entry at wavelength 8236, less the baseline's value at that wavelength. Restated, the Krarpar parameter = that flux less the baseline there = 0.47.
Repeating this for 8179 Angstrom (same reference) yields -0.38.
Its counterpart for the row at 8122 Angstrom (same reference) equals 0.16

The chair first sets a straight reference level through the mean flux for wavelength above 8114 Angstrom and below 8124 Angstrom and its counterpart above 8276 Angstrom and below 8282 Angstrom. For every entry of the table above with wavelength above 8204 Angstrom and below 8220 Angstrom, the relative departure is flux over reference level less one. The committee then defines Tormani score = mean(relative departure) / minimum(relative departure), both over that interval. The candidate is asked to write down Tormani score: 0.5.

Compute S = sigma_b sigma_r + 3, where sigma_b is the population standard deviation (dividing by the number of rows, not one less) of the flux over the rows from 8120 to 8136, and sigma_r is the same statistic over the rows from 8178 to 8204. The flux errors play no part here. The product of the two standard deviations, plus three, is 3.14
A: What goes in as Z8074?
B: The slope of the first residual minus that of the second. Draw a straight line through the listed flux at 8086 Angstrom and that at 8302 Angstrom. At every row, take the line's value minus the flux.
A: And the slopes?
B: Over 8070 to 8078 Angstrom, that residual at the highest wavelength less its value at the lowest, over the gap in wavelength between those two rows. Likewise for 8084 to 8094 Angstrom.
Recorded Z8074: -0.11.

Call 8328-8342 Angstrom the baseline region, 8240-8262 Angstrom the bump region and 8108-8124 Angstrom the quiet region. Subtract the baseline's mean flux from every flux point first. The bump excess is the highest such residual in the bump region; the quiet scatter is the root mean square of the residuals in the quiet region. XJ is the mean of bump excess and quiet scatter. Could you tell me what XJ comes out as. 1.2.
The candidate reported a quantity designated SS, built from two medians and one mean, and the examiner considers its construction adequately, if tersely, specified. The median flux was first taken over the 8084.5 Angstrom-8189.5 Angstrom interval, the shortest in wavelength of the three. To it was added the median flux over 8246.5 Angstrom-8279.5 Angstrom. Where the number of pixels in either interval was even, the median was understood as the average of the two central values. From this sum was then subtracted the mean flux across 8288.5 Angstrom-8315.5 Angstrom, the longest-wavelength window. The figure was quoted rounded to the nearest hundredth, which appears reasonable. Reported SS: 14.84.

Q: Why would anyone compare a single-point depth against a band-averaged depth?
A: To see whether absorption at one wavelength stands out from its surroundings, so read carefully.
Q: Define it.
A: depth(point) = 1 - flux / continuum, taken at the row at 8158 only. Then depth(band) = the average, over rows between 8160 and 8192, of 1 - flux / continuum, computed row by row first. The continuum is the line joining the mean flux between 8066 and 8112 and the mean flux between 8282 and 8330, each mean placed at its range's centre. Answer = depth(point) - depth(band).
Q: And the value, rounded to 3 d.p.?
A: -0.017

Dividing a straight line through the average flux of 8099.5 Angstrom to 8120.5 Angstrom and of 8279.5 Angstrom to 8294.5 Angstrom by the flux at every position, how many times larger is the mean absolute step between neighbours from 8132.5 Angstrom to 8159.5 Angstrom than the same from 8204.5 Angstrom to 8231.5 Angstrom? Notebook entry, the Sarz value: 1.52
